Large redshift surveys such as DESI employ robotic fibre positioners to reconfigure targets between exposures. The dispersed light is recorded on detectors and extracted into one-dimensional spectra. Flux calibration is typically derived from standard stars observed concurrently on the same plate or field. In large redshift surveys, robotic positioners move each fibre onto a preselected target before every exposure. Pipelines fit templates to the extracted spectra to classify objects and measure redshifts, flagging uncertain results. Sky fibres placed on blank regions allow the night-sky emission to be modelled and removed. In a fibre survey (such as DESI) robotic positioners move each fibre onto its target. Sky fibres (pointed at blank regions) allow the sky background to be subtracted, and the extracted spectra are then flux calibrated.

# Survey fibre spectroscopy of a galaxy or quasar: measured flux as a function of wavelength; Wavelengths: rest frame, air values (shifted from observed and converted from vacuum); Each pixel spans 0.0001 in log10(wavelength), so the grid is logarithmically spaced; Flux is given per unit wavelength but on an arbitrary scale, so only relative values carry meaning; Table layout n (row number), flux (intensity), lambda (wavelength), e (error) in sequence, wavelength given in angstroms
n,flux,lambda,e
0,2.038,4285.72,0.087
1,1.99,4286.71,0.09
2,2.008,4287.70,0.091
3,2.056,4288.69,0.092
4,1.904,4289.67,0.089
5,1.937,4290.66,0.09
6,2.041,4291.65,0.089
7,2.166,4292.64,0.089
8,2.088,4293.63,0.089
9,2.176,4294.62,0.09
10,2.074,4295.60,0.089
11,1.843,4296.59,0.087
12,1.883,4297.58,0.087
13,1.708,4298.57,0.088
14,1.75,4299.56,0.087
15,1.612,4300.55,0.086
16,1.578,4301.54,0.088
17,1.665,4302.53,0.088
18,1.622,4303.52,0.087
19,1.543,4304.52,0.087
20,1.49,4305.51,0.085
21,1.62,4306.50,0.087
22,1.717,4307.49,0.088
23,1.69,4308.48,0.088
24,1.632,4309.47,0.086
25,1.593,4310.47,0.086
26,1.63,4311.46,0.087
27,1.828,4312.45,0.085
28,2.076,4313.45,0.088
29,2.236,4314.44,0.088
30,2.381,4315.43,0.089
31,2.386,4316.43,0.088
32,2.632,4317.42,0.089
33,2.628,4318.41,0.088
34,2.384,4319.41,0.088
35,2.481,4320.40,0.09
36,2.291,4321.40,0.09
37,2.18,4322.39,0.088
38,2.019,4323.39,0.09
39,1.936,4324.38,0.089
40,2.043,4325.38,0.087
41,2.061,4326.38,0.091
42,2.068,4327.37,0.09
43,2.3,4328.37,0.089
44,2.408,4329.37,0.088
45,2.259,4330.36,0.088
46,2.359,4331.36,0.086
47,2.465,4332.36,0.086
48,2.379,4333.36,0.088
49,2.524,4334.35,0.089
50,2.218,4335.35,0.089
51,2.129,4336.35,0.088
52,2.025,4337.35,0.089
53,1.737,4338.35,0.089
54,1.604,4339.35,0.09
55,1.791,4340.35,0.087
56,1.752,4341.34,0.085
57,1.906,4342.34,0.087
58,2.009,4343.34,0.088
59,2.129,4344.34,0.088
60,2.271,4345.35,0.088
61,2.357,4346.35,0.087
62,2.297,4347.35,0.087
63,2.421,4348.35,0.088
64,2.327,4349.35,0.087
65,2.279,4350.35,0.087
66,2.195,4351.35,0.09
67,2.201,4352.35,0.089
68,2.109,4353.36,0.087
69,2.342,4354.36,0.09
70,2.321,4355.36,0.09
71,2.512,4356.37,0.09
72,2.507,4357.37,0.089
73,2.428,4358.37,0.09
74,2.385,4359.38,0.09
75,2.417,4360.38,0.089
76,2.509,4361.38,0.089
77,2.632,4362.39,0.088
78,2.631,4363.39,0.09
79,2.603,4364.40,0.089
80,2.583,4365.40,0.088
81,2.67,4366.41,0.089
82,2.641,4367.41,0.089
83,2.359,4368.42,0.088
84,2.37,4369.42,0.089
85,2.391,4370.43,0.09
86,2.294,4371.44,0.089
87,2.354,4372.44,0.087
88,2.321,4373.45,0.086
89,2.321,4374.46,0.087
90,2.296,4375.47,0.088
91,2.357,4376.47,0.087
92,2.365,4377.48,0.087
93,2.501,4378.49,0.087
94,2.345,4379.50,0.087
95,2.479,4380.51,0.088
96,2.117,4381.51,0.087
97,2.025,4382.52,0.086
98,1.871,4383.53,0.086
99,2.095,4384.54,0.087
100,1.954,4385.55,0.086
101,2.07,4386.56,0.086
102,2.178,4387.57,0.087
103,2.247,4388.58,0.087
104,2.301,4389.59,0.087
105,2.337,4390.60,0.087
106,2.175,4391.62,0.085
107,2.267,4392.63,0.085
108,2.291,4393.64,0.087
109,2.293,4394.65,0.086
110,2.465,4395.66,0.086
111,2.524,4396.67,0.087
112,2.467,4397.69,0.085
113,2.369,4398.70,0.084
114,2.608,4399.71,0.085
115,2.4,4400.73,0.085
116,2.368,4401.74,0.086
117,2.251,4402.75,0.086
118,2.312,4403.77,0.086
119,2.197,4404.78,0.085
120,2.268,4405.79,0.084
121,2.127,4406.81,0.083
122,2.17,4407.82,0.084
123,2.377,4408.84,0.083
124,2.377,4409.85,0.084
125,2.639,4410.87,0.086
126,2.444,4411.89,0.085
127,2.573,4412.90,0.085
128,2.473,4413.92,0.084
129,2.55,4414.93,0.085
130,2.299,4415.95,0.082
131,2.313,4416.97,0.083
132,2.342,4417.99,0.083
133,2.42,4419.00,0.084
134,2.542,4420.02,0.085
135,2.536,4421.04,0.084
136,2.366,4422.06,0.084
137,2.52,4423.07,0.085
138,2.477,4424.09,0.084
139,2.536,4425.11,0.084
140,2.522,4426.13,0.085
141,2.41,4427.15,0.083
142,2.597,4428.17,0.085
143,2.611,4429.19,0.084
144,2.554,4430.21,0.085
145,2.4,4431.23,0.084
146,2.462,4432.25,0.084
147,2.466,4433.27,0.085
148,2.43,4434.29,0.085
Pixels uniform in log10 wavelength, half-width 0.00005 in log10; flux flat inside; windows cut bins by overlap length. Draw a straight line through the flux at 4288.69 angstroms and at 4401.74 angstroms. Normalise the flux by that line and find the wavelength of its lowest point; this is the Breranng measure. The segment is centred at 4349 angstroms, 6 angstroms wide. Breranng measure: 4351.35 angstroms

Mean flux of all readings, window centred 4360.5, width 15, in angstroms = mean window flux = 2.49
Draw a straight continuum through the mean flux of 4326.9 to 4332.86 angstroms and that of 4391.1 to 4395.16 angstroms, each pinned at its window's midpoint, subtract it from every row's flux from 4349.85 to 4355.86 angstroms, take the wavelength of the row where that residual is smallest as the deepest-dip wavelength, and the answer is 4353.36 angstroms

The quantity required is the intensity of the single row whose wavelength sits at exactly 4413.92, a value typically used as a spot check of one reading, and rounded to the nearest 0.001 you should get 2.473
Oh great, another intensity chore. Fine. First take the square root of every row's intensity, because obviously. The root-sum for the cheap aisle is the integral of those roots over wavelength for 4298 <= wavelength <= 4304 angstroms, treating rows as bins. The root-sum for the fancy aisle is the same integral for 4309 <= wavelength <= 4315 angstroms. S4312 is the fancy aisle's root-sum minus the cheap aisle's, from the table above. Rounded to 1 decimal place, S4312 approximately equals 0.4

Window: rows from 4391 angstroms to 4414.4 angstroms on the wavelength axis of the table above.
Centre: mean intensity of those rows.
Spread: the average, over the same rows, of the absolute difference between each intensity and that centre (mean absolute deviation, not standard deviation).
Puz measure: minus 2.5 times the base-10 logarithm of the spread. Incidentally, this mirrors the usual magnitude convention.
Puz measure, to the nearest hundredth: 2.35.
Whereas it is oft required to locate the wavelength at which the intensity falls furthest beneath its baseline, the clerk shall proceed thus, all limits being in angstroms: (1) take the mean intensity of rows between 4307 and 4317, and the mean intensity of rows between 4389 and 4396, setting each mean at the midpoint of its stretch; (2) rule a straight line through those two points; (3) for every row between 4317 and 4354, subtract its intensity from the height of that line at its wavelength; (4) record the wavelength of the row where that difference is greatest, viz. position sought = 4339.35 angstroms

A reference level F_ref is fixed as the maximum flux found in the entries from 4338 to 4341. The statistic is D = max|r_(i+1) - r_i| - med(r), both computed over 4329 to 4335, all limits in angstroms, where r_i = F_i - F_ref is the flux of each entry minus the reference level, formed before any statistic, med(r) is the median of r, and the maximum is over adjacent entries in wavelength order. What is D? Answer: -0.45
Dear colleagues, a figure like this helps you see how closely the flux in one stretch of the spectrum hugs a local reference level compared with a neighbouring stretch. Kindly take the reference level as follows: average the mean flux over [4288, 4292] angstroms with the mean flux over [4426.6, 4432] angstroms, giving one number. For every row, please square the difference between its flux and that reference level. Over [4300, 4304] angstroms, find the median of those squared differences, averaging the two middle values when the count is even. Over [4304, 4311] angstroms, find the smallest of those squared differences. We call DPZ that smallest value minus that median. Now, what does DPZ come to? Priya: -0.12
